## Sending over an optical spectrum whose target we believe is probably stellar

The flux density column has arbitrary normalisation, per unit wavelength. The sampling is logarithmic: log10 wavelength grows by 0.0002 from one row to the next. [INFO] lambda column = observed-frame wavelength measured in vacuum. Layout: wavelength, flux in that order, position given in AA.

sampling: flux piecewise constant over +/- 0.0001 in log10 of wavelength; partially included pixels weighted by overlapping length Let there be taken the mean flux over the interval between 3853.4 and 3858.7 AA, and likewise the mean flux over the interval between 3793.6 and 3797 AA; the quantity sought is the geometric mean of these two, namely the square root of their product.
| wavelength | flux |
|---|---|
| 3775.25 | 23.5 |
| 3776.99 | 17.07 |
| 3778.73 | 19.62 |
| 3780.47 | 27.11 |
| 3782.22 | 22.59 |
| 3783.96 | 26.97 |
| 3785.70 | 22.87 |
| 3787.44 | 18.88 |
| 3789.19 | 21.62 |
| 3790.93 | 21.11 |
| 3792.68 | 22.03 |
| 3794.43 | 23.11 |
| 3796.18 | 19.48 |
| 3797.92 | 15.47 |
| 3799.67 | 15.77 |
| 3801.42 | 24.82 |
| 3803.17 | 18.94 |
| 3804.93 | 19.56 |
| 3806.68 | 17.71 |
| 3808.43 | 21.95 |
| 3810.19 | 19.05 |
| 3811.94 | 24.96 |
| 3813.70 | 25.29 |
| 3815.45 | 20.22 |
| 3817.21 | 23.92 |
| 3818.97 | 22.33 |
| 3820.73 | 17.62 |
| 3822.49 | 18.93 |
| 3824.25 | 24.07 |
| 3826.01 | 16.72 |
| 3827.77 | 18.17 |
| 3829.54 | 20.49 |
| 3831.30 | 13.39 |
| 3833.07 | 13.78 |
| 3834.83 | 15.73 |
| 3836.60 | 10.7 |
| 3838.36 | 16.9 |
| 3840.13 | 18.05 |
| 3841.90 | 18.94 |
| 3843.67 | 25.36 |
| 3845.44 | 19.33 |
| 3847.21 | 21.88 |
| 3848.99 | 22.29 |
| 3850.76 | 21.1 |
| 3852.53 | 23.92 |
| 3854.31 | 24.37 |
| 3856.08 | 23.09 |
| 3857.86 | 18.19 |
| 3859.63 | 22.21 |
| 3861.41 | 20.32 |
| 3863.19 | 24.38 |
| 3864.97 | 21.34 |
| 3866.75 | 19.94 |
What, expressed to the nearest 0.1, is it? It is 21.6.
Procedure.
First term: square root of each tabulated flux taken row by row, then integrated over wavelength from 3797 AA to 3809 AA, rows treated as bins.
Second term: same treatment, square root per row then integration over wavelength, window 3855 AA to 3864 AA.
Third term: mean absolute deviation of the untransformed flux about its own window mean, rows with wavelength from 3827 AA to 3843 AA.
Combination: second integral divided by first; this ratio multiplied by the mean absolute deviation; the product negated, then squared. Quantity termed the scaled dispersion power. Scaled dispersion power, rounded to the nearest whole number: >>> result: 4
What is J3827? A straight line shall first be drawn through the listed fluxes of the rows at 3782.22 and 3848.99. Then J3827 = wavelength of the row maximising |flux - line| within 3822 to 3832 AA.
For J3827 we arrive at 3831.30 AA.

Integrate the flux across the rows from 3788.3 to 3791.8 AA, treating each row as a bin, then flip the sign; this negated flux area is -75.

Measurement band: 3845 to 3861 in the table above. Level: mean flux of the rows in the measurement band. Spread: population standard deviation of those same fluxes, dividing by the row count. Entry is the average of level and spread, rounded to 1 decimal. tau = 11.9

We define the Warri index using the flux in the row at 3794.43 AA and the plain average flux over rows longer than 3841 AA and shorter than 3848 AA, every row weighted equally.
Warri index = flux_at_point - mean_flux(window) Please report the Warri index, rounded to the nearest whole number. 2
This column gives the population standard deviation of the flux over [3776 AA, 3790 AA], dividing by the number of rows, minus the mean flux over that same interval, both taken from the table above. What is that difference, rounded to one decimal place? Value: -18.7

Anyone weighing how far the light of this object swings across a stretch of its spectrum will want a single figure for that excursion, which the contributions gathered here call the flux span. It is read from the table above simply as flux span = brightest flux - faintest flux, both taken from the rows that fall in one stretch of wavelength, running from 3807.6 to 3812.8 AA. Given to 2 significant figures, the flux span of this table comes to 5.9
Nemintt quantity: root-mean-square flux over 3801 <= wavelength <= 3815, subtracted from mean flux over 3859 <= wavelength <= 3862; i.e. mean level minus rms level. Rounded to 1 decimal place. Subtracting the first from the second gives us -0.5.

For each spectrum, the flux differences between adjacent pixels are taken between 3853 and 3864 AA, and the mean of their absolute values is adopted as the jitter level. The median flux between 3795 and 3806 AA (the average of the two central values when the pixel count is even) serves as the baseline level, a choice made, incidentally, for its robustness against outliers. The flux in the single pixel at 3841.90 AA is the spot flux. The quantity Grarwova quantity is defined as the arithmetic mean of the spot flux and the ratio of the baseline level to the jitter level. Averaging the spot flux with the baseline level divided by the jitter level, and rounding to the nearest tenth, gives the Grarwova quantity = 12.4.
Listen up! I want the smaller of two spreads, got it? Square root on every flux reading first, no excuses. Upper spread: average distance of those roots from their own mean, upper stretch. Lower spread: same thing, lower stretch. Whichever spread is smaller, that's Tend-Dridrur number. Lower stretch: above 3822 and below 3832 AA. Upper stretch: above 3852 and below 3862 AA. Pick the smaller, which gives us 0.20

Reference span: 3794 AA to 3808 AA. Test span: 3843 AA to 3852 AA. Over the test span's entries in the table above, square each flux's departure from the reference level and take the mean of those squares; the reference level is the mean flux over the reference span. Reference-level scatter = 11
